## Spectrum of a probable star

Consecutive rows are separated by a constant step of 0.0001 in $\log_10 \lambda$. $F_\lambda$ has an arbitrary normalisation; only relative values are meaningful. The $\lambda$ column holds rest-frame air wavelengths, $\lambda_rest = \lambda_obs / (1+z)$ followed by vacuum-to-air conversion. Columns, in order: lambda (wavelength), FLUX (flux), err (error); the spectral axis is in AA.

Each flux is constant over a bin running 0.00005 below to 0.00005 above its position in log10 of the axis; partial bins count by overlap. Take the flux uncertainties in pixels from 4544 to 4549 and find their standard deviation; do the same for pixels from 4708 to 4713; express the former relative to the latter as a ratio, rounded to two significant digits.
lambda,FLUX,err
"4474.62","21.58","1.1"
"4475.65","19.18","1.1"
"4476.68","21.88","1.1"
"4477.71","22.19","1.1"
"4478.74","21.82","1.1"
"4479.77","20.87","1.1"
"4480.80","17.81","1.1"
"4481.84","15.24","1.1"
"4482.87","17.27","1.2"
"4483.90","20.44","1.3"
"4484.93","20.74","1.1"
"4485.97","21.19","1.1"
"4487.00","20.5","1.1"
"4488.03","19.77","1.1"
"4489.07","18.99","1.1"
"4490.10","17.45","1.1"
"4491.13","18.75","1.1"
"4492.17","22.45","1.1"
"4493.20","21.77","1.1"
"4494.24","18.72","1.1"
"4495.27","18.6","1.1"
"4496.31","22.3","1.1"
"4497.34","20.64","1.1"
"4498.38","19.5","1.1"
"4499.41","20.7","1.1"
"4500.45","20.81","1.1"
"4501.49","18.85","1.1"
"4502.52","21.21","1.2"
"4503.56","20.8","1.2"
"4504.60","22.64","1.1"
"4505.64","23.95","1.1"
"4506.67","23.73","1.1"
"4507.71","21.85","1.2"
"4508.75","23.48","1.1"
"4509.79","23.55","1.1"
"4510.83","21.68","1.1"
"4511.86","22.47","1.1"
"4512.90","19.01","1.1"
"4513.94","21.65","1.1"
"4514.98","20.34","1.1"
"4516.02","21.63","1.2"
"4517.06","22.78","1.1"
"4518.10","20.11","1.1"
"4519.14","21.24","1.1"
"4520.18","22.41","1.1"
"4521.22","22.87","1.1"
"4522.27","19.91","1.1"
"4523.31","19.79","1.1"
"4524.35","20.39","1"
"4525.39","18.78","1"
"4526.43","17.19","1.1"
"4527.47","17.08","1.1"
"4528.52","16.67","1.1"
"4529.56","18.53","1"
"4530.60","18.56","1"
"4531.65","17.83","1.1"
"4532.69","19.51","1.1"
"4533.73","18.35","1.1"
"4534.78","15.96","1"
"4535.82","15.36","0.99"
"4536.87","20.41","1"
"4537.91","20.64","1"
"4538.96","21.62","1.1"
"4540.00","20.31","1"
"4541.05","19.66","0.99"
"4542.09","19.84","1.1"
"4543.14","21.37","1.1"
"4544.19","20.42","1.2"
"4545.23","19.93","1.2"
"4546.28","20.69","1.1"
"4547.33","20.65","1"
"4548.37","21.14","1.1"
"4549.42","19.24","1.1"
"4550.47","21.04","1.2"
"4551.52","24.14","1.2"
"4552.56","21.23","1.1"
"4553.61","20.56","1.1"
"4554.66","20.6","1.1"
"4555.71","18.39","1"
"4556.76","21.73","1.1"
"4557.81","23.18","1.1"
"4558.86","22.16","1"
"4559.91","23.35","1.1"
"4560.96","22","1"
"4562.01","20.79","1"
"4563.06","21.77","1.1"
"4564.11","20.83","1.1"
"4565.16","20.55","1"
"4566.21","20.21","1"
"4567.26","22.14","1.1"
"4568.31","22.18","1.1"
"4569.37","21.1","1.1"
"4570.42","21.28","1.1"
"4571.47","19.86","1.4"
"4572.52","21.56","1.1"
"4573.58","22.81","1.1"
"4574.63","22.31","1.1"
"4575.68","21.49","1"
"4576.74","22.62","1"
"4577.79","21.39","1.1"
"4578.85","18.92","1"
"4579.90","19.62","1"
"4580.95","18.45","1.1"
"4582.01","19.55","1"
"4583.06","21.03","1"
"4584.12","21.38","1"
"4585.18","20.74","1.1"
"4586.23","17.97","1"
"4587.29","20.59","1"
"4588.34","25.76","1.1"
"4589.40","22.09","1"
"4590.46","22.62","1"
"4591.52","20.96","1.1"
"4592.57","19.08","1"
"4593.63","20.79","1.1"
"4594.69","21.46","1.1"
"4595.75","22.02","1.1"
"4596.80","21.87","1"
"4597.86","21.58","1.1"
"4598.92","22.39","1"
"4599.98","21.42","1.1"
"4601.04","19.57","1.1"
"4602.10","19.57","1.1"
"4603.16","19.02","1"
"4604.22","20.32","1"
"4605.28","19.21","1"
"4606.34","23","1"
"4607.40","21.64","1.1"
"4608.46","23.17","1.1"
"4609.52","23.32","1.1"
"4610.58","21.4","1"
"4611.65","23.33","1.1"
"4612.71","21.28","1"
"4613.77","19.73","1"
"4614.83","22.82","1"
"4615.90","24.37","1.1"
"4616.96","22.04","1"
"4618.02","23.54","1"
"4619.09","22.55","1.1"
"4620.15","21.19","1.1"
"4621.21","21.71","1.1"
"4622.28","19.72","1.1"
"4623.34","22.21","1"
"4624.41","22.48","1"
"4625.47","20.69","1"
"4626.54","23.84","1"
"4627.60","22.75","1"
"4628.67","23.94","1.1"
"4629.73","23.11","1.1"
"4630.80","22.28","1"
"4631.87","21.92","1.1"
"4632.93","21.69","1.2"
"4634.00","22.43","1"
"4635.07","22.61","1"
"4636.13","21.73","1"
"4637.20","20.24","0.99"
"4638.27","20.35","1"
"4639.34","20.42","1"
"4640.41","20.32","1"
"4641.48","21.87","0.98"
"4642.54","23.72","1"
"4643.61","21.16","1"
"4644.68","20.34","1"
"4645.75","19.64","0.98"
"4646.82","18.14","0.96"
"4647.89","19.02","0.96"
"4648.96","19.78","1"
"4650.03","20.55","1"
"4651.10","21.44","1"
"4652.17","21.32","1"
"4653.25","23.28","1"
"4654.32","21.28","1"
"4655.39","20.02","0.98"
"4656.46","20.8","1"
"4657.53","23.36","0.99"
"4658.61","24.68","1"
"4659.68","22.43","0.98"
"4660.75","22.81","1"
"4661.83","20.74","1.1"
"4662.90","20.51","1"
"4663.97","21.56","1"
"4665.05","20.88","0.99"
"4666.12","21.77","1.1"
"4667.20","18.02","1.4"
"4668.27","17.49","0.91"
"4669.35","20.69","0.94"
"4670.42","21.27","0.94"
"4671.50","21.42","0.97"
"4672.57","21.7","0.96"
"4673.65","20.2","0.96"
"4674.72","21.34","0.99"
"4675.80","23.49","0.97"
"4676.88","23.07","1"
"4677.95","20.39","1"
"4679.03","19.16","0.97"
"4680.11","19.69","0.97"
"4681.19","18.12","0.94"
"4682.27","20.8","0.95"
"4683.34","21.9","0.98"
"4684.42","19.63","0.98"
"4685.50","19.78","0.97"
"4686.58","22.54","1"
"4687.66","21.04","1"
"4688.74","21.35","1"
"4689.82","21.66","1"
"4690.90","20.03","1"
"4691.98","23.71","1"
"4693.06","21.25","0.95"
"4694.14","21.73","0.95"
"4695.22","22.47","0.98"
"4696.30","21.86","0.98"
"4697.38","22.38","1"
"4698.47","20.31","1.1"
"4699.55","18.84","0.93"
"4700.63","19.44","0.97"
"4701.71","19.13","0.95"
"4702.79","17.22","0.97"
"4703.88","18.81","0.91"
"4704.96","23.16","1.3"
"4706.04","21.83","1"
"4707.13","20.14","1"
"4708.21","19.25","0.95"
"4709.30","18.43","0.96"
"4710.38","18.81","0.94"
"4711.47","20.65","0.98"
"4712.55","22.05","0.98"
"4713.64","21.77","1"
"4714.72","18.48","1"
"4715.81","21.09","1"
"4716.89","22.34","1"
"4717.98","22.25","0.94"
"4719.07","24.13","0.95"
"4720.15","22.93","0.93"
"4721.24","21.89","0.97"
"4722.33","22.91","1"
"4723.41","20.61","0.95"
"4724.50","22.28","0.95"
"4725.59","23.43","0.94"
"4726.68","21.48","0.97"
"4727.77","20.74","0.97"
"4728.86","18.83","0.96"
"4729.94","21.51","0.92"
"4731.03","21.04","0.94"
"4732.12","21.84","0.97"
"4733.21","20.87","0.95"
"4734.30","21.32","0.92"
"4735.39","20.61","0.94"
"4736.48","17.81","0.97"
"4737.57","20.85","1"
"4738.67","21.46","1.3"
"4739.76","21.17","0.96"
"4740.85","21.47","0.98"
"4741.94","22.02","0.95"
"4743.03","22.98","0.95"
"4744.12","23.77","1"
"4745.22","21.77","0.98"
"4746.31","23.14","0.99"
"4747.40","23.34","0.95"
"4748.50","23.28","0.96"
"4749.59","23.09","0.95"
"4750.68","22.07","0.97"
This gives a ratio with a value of 4.7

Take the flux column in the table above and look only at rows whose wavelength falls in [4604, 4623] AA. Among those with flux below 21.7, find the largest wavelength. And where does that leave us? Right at 4622.28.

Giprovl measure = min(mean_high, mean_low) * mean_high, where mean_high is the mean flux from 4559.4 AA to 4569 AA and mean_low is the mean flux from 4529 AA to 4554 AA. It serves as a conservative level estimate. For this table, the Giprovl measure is 428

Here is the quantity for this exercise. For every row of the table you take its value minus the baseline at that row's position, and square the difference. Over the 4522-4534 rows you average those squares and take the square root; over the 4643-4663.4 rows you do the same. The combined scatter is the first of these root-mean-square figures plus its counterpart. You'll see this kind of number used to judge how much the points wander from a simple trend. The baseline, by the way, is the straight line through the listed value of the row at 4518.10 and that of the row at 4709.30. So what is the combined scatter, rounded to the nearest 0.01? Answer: 4.58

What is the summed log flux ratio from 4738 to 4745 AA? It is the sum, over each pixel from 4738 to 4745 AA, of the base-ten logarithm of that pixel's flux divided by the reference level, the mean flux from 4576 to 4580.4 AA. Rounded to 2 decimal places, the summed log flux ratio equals 0.18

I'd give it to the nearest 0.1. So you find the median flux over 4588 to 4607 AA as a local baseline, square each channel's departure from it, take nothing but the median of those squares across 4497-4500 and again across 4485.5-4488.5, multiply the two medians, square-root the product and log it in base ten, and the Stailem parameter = -0.1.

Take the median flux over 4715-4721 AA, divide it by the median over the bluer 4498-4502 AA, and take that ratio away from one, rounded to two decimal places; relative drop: -0.11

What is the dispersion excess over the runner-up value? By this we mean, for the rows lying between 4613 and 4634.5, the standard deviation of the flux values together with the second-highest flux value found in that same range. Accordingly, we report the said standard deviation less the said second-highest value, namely -22.7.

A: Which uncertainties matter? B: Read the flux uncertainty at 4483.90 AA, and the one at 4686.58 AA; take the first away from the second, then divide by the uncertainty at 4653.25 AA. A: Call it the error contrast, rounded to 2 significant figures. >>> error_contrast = -0.30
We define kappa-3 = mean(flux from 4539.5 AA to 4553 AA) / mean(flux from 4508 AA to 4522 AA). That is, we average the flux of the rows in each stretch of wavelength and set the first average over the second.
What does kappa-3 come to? 0.95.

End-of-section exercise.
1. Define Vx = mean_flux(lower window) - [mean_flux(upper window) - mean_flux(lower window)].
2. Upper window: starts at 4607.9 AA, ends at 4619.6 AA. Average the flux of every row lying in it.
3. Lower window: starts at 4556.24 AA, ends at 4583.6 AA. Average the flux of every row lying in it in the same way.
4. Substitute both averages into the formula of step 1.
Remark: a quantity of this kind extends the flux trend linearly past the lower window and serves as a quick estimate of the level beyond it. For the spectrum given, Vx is 20.0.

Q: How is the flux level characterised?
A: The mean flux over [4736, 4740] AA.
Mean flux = 20.3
